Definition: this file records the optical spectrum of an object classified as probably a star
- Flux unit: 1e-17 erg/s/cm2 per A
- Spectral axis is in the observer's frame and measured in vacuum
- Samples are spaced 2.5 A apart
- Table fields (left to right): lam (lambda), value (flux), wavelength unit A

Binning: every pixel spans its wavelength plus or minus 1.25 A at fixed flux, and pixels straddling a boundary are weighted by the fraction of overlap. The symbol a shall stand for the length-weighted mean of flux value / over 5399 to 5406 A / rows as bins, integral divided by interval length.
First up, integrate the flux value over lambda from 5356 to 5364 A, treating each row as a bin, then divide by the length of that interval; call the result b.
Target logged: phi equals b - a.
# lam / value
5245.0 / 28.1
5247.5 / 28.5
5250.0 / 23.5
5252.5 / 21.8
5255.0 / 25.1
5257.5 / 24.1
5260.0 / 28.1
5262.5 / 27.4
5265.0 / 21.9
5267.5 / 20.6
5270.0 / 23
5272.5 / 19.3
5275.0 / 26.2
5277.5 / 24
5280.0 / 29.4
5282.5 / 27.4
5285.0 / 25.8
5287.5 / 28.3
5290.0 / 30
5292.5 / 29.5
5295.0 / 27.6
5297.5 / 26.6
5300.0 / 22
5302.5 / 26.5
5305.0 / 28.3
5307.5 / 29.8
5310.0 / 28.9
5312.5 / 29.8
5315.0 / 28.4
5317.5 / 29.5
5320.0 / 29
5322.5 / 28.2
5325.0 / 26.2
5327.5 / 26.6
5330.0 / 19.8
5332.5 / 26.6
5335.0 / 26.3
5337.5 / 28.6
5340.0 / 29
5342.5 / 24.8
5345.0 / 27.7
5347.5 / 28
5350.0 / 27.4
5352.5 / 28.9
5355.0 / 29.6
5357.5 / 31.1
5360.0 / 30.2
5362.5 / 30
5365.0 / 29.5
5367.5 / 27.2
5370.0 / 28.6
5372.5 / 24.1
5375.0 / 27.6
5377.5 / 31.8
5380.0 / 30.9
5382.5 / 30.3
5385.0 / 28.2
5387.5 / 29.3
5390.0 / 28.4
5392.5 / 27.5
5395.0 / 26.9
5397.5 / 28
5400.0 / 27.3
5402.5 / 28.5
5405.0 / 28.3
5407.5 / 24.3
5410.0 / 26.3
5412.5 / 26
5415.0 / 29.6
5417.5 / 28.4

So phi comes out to 2.3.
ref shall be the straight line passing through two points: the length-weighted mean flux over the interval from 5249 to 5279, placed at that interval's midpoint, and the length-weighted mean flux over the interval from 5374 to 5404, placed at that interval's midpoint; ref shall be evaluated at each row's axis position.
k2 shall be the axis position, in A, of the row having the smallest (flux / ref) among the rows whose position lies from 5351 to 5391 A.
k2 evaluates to 5372.5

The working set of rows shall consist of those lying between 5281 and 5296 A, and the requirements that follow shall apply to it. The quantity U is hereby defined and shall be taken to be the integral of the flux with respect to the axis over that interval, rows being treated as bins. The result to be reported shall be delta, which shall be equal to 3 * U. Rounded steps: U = 422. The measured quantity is 1266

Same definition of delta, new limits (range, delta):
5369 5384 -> 1299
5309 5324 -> 1301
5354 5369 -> 1331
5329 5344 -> 1169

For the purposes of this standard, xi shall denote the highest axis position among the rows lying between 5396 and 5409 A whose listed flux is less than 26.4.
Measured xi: 5407.5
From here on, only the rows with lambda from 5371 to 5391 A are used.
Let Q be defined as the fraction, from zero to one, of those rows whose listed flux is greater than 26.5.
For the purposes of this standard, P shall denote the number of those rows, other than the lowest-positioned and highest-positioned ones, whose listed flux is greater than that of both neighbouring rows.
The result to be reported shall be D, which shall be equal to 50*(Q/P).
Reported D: 22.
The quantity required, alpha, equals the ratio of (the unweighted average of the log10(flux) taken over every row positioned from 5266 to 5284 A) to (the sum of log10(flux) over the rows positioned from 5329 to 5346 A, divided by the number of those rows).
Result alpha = 0.98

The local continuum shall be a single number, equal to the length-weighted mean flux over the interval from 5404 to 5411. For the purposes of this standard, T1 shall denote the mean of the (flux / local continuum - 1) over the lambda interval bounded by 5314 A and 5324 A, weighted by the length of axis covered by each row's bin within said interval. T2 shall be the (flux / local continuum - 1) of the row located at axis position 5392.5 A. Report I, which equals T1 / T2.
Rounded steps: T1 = 0.09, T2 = 0.048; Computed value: 2.0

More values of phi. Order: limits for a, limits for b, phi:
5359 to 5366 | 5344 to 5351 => -2.2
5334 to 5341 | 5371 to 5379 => 0.0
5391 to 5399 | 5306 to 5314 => 1.9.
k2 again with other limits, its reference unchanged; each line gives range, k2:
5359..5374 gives 5372.5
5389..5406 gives 5395.0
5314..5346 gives 5330.0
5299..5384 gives 5330.0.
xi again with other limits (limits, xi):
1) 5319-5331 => 5330.0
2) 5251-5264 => 5257.5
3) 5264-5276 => 5275.0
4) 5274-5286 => 5285.0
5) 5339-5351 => 5342.5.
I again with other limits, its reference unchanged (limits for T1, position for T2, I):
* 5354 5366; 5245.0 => 2.1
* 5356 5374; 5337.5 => 1.0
